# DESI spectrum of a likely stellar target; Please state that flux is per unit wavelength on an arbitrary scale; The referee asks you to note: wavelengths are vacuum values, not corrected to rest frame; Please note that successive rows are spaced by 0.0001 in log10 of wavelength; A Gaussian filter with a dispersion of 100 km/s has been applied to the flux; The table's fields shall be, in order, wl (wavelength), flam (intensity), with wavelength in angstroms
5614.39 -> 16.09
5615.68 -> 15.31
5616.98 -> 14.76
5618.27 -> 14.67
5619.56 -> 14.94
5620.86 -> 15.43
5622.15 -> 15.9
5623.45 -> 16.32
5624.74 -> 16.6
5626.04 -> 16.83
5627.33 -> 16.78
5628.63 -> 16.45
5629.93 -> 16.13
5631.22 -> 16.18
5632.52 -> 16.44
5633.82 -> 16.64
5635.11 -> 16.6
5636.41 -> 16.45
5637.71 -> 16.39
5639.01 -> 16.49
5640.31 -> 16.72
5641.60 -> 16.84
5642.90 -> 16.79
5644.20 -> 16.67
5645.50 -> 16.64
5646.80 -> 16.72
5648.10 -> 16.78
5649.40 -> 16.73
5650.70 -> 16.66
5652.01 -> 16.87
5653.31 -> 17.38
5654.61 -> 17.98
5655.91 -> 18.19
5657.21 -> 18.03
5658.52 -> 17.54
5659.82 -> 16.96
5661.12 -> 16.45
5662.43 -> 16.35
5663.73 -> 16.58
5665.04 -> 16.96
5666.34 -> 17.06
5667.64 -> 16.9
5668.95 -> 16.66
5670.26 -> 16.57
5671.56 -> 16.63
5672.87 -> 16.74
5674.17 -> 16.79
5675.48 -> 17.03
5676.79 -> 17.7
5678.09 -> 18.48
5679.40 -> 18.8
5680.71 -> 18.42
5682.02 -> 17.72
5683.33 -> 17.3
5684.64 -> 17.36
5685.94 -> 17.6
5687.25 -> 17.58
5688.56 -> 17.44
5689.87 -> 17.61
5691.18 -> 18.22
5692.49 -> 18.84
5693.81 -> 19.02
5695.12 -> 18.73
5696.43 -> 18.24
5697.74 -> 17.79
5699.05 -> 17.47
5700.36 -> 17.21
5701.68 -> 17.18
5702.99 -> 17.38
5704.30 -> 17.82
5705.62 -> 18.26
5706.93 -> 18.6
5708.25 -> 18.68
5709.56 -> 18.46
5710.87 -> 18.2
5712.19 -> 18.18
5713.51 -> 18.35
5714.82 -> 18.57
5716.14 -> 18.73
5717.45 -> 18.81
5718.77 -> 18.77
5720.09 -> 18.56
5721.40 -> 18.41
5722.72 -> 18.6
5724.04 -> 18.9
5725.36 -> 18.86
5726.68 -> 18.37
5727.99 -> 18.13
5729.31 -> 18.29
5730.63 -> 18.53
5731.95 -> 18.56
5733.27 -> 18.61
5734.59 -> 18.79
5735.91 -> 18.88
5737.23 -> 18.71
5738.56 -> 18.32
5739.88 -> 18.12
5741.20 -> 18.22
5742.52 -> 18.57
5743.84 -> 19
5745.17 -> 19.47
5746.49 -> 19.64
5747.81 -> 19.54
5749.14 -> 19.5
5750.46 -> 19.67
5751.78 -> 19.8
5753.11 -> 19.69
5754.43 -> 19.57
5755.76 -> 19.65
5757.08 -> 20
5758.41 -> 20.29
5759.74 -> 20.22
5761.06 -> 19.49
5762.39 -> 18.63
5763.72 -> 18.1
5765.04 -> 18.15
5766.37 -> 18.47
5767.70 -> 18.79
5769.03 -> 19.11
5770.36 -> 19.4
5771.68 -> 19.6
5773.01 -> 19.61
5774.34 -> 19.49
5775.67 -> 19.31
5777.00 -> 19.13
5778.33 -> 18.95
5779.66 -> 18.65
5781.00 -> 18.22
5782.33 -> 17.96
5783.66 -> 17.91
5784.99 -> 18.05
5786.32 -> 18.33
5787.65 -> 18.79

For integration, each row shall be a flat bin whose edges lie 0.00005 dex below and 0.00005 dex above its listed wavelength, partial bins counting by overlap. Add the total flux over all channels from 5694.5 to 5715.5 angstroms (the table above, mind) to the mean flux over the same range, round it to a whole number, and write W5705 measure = 307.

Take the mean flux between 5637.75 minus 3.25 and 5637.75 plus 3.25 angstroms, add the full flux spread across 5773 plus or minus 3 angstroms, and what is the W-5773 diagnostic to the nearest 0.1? 16.8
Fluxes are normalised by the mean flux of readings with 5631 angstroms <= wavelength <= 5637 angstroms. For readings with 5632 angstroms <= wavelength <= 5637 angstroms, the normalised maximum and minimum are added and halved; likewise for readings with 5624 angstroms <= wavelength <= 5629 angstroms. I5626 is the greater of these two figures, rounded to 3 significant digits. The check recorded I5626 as 1.01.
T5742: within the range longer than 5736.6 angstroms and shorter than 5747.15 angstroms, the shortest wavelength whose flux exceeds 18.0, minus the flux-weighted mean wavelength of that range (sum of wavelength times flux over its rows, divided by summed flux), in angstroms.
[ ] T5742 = -4.7 angstroms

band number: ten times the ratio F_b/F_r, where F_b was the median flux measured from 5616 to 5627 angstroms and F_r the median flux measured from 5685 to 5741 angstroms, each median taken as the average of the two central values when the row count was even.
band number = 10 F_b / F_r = 8.52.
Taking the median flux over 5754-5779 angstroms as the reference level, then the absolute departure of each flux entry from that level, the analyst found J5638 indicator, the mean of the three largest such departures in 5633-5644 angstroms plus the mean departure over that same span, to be 6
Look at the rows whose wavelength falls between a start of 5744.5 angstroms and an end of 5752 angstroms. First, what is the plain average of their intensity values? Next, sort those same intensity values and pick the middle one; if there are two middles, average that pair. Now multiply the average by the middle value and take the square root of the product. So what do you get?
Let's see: 19.6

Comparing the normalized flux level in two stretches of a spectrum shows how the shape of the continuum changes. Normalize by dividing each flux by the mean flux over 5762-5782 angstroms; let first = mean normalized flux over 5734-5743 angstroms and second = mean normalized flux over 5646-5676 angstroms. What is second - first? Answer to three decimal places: -0.081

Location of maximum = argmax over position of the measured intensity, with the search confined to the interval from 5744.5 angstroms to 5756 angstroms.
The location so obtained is 5751.78 angstroms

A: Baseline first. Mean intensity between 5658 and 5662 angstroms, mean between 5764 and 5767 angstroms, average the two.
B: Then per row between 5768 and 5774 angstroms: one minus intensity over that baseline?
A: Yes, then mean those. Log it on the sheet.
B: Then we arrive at -0.10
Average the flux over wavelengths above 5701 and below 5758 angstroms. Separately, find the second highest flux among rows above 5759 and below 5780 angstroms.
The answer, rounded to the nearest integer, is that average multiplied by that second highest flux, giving 367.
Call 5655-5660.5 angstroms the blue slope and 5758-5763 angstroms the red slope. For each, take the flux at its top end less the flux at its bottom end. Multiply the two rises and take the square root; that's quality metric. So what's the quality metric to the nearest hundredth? 1.43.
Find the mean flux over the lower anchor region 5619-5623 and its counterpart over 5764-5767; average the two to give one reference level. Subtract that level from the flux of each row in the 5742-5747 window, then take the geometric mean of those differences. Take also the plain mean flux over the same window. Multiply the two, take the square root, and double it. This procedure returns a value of 13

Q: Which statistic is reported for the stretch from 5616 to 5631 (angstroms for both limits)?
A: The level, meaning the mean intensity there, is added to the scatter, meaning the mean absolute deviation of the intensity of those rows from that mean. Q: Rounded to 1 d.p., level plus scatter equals 16.6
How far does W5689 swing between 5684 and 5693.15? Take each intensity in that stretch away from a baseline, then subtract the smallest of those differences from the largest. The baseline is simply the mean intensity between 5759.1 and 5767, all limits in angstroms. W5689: 1.5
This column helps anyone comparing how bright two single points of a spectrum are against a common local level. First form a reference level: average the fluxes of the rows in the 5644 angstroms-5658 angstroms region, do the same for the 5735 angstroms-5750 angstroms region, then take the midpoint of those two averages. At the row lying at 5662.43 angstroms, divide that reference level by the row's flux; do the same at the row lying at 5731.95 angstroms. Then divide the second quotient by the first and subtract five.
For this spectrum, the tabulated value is -4.12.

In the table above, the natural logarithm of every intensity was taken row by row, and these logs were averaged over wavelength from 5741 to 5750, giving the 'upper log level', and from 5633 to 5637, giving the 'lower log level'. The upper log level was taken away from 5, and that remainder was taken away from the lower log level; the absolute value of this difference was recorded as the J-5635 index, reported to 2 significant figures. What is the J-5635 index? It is 0.76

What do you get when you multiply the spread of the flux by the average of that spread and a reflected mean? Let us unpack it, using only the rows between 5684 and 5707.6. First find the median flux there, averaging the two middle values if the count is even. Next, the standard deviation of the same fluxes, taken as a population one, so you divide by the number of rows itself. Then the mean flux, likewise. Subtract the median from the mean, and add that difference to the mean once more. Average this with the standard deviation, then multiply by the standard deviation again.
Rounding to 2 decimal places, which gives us 5.36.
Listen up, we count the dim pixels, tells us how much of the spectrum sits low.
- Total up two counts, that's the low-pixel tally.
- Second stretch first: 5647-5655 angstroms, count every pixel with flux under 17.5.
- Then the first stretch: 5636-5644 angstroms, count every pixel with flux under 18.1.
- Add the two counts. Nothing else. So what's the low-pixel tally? 11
